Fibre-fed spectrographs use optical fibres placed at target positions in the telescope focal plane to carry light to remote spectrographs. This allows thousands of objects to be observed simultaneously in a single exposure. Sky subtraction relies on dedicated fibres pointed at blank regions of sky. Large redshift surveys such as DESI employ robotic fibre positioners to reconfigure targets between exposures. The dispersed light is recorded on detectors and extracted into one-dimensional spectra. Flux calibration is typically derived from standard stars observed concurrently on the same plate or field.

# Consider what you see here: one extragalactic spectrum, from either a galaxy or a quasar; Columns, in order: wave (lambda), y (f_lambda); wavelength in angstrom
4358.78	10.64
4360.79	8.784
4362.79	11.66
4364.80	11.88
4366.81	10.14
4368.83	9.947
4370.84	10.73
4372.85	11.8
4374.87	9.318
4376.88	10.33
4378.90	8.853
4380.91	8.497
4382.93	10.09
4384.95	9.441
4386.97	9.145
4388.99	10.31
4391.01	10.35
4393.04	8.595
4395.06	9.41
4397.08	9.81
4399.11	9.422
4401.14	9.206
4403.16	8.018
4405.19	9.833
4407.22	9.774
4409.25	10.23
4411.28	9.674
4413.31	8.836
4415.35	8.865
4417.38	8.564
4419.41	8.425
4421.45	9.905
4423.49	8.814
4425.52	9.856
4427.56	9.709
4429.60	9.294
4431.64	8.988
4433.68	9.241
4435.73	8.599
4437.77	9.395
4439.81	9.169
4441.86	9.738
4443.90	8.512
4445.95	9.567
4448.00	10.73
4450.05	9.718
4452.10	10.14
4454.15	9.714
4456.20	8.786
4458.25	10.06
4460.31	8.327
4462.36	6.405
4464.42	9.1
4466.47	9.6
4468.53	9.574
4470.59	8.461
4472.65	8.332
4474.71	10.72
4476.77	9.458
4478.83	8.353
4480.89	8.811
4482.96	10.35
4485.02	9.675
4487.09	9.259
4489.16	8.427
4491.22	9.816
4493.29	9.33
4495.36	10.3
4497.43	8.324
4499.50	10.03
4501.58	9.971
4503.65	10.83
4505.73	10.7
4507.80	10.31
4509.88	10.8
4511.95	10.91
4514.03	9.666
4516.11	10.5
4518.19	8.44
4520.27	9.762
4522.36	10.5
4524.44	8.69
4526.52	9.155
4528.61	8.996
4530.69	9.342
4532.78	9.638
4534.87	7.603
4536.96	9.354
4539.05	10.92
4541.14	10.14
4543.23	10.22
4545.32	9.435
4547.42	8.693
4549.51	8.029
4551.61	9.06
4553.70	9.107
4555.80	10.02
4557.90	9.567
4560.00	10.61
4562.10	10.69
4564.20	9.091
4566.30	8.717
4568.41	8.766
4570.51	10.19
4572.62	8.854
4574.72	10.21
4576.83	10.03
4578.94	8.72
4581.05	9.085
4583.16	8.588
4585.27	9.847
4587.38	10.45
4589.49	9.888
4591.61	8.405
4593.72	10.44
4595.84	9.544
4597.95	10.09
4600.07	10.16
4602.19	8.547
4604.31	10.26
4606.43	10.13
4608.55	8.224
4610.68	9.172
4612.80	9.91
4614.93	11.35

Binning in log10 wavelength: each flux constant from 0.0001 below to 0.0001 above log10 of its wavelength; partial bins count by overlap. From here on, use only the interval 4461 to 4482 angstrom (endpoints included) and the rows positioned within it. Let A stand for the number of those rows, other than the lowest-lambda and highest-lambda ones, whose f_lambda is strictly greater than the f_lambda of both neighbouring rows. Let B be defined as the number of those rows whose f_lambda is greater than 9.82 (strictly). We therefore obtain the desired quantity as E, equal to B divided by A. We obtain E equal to 0.5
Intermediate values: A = 2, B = 1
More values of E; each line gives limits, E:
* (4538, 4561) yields 2.5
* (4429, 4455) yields 0.4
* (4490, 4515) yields 2.0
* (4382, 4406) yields 2.0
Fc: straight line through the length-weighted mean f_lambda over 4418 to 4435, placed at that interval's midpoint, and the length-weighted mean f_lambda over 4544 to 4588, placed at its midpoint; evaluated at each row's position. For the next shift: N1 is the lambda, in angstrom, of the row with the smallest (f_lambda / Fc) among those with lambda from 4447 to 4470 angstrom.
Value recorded 4462.36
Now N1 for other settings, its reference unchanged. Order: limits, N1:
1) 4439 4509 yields 4462.36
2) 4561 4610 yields 4608.55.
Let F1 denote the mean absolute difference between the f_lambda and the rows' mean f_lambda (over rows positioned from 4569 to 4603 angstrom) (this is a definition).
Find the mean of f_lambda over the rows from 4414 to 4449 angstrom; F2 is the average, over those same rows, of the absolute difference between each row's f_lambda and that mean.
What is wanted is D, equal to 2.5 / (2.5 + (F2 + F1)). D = 0.687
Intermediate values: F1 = 0.7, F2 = 0.49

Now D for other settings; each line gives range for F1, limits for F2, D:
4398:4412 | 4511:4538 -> 0.682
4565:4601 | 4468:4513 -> 0.638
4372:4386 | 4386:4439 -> 0.651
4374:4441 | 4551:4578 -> 0.689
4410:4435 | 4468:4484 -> 0.676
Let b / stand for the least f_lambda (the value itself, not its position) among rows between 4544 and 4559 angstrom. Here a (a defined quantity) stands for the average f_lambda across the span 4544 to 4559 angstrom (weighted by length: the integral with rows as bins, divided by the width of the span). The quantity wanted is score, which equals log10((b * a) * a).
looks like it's 2.828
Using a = 9.2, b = 8.029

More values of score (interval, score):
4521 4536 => 2.803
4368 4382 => 2.923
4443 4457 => 2.896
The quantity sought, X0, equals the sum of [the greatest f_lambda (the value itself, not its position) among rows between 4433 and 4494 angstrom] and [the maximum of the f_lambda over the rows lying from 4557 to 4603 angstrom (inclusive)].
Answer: 21.4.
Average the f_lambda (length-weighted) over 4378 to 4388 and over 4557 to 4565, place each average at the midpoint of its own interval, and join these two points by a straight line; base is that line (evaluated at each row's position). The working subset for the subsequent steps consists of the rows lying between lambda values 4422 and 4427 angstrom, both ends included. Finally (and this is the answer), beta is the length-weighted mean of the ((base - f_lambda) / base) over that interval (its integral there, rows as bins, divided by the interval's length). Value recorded -0.002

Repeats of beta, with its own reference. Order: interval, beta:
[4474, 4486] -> 0.013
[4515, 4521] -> 0.028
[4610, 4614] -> 0.061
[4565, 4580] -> 0.072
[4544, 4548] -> 0.077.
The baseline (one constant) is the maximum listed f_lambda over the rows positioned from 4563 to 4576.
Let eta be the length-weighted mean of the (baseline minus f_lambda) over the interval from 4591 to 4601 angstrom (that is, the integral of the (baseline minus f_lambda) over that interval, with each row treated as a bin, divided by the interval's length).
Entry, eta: 0.43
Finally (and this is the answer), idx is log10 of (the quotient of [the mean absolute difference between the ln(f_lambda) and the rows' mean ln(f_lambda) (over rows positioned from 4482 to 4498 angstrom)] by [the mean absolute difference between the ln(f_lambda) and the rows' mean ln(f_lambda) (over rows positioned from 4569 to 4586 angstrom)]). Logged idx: -0.02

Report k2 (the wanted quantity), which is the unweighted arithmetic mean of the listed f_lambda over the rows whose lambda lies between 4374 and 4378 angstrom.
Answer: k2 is 9.8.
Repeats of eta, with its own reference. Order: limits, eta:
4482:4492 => 0.72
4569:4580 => 0.64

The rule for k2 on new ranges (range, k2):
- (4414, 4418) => 8.7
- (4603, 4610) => 9.5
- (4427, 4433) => 9.3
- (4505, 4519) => 10.2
